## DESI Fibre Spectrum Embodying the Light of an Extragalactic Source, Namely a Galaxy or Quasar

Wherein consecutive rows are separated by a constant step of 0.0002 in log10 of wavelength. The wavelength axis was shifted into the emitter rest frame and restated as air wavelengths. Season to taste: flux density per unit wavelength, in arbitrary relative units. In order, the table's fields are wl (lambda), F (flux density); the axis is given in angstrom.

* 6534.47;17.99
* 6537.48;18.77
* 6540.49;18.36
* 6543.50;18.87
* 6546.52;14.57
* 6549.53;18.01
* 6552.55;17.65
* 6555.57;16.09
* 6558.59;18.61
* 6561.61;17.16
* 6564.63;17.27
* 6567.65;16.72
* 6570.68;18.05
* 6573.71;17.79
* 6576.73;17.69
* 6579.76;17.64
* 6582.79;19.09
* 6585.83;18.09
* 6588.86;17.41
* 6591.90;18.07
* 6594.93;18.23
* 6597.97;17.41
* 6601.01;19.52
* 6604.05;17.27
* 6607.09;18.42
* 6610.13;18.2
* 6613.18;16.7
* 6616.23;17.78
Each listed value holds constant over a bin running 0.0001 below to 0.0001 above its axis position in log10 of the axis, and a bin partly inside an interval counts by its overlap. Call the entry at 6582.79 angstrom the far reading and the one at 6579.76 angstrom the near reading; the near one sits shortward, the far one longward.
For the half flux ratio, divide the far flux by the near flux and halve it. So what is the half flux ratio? 0.54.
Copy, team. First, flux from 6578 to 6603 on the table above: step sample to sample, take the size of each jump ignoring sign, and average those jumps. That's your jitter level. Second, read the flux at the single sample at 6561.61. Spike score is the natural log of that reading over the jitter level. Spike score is 2.9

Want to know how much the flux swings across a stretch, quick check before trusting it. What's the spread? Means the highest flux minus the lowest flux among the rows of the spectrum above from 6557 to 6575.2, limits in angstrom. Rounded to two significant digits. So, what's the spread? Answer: 1.9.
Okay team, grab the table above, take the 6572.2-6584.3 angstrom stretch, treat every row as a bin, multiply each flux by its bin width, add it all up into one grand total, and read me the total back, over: 219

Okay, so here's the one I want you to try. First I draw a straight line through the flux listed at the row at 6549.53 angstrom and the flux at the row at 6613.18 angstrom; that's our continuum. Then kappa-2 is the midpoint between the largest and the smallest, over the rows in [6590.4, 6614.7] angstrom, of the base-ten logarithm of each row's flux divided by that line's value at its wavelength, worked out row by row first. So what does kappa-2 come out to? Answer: 0.03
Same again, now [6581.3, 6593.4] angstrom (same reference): 0.02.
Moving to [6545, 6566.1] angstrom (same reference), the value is -0.04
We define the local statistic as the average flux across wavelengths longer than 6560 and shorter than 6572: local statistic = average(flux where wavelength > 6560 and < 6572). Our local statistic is 17.30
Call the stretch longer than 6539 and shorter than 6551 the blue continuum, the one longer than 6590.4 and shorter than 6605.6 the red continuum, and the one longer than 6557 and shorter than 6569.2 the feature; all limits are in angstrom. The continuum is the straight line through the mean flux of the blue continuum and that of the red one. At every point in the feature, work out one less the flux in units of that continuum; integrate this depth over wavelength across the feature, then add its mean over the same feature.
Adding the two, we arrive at 0.2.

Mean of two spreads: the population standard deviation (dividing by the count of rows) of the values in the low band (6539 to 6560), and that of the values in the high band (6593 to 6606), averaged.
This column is 1.17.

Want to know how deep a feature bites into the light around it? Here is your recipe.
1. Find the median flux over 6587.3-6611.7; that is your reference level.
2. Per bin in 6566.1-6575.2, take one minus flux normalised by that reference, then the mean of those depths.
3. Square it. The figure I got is 0.0012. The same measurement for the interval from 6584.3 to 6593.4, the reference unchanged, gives 0.0002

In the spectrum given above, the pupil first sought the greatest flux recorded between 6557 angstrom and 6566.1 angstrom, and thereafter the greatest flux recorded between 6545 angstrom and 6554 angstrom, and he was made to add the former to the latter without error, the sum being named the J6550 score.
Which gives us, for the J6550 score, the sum 36.6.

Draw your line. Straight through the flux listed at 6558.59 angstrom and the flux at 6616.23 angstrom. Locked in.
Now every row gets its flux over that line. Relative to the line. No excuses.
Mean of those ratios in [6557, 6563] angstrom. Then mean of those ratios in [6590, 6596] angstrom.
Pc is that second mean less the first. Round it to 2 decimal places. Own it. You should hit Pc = 0.04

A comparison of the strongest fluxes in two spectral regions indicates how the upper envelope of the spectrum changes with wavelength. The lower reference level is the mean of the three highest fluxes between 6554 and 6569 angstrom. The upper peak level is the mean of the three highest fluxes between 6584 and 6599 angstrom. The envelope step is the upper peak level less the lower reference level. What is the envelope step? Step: 0.45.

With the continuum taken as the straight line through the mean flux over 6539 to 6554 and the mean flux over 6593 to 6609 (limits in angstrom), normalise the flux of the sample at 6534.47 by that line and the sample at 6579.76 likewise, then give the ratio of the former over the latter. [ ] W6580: 1.05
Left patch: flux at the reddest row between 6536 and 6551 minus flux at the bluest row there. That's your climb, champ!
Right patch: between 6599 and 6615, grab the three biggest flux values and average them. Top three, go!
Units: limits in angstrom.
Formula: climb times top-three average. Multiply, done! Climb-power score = -14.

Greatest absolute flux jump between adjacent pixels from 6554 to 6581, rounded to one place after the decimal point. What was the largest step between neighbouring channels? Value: 2.5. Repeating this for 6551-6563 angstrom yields 2.5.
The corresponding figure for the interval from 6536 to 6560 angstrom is 4.3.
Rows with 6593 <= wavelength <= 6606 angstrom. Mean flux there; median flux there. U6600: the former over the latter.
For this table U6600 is 1.02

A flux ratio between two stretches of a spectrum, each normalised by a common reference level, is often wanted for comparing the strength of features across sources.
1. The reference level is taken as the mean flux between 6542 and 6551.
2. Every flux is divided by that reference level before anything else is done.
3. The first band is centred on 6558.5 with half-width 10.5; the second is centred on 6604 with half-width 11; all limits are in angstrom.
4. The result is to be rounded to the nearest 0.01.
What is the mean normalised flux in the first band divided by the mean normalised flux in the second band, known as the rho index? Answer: 0.97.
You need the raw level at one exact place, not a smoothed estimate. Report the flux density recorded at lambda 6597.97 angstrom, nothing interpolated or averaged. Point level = 17.41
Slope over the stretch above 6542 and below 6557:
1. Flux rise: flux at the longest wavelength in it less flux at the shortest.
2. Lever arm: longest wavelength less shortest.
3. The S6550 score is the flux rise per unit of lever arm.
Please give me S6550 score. -0.23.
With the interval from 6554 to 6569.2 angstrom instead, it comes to 0.05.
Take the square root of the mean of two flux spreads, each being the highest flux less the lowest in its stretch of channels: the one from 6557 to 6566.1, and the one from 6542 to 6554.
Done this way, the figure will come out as 1.696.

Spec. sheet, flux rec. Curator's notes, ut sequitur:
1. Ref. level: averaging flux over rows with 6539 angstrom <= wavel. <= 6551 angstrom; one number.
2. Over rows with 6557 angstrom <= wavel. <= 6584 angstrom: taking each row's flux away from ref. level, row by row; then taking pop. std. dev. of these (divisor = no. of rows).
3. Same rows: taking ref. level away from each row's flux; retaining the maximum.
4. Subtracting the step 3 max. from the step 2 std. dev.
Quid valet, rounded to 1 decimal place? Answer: -0.9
